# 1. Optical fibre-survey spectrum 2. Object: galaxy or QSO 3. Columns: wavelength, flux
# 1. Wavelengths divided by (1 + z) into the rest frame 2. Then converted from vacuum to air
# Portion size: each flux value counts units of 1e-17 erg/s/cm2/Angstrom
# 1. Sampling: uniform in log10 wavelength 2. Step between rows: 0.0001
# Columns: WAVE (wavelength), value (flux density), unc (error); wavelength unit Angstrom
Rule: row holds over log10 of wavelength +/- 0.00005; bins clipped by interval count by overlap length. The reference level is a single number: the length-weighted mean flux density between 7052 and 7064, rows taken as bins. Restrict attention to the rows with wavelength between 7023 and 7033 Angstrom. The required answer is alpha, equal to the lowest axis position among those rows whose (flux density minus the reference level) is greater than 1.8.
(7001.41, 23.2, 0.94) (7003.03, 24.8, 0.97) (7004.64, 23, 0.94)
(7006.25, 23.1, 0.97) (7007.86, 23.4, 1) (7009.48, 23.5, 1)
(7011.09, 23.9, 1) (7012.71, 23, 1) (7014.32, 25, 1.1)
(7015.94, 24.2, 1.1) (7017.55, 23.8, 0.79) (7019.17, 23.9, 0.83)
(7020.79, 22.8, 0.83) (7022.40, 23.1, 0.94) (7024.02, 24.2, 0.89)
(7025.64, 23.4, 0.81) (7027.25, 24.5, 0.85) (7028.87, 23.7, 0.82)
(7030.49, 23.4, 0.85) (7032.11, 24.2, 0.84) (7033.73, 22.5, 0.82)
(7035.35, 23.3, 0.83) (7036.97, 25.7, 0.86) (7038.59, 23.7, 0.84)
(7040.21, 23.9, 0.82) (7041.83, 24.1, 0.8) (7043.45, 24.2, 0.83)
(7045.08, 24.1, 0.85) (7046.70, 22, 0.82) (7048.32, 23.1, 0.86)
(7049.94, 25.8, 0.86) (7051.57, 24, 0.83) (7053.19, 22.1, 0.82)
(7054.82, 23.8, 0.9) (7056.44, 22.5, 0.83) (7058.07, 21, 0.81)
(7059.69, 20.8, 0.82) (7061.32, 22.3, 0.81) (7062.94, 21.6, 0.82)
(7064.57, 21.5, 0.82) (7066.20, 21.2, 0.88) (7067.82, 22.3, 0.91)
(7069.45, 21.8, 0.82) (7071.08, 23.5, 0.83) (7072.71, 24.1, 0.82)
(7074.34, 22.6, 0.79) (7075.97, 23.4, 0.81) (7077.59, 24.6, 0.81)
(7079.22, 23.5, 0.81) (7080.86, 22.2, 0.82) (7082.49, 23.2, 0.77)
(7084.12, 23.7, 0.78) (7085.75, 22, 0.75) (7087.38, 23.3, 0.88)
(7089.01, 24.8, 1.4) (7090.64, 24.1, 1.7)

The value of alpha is 7024.02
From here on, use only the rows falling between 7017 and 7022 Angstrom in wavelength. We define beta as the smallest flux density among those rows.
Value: 22.8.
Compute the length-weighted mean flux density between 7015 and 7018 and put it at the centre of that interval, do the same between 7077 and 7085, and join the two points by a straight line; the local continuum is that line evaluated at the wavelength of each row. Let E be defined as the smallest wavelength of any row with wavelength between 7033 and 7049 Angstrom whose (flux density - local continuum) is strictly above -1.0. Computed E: 7035.35 Angstrom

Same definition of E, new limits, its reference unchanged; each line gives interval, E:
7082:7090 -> 7082.49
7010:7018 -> 7011.09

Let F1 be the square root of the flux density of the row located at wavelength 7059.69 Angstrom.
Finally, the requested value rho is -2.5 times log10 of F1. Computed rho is -1.65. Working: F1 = 4.56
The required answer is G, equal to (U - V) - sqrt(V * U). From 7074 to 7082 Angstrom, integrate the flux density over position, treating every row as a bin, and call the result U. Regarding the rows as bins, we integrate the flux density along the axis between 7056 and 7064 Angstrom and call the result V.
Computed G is -166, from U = 186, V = 173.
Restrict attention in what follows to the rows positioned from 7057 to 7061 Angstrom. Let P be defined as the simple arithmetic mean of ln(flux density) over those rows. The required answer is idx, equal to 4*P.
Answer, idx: 12.16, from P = 3.04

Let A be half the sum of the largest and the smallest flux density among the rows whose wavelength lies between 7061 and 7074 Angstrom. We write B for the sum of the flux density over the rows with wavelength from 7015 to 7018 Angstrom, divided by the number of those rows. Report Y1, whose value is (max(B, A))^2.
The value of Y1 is 576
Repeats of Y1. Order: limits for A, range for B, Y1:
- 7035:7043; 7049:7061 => 600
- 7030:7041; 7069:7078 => 581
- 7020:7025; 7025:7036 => 556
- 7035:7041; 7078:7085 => 600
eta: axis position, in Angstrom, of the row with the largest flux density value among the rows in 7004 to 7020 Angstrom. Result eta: 7014.32 Angstrom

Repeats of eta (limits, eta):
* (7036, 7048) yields 7036.97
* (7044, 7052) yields 7049.94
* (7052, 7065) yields 7054.82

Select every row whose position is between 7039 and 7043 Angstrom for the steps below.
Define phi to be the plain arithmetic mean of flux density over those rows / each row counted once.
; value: 24.0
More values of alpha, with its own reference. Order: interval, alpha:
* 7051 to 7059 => 7051.57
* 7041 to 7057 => 7041.83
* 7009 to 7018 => 7011.09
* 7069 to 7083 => 7072.71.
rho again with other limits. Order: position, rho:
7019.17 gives -1.72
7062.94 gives -1.67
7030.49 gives -1.71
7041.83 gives -1.73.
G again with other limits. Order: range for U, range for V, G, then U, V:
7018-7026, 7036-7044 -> -198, 188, 195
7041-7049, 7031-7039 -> -192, 188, 191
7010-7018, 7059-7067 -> -162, 192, 172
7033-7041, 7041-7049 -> -187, 191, 188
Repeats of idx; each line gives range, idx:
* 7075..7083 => 12.61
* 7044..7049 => 12.55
